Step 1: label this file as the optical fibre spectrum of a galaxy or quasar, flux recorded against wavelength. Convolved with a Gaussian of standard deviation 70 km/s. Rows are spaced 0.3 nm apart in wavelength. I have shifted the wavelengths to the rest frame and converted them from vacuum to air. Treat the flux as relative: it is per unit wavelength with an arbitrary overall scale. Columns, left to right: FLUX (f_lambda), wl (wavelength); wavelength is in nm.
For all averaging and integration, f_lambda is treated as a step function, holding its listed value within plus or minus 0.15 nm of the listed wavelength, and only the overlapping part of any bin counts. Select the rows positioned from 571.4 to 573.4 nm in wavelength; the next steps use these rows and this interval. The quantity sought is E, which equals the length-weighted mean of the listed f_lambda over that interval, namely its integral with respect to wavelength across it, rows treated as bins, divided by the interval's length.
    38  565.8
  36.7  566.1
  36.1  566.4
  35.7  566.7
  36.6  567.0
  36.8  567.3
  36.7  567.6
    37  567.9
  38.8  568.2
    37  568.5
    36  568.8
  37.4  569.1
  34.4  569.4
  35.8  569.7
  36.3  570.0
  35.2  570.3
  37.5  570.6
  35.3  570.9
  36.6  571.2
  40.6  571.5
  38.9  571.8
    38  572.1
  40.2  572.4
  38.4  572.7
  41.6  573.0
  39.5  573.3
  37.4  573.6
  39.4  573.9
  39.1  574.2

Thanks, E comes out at 39.6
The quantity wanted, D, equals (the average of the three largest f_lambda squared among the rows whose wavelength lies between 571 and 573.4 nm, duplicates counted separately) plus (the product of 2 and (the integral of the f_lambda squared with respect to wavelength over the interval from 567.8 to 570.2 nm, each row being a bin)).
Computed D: 8085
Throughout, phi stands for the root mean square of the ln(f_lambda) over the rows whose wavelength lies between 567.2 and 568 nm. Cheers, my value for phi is 3.61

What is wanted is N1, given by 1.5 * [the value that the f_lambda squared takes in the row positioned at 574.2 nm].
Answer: 2293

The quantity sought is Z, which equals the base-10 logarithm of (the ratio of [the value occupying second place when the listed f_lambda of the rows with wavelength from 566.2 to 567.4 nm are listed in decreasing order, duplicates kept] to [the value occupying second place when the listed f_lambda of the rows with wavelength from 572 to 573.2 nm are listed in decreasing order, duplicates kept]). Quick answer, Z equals -0.041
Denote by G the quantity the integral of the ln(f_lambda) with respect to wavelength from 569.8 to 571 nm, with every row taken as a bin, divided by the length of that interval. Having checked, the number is 3.59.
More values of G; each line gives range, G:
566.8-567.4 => 3.60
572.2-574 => 3.67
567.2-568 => 3.61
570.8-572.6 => 3.65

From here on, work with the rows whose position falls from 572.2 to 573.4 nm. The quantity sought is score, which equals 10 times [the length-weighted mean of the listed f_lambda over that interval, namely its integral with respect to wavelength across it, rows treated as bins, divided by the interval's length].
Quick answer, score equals 399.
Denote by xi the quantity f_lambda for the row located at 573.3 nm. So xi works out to 39.5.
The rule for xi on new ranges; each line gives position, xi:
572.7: 38.4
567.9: 37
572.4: 40.2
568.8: 36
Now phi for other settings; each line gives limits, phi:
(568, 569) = 3.62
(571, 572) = 3.66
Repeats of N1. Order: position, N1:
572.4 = 2424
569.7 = 1922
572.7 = 2212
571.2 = 2009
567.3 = 2031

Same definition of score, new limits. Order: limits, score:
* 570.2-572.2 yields 375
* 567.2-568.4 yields 373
